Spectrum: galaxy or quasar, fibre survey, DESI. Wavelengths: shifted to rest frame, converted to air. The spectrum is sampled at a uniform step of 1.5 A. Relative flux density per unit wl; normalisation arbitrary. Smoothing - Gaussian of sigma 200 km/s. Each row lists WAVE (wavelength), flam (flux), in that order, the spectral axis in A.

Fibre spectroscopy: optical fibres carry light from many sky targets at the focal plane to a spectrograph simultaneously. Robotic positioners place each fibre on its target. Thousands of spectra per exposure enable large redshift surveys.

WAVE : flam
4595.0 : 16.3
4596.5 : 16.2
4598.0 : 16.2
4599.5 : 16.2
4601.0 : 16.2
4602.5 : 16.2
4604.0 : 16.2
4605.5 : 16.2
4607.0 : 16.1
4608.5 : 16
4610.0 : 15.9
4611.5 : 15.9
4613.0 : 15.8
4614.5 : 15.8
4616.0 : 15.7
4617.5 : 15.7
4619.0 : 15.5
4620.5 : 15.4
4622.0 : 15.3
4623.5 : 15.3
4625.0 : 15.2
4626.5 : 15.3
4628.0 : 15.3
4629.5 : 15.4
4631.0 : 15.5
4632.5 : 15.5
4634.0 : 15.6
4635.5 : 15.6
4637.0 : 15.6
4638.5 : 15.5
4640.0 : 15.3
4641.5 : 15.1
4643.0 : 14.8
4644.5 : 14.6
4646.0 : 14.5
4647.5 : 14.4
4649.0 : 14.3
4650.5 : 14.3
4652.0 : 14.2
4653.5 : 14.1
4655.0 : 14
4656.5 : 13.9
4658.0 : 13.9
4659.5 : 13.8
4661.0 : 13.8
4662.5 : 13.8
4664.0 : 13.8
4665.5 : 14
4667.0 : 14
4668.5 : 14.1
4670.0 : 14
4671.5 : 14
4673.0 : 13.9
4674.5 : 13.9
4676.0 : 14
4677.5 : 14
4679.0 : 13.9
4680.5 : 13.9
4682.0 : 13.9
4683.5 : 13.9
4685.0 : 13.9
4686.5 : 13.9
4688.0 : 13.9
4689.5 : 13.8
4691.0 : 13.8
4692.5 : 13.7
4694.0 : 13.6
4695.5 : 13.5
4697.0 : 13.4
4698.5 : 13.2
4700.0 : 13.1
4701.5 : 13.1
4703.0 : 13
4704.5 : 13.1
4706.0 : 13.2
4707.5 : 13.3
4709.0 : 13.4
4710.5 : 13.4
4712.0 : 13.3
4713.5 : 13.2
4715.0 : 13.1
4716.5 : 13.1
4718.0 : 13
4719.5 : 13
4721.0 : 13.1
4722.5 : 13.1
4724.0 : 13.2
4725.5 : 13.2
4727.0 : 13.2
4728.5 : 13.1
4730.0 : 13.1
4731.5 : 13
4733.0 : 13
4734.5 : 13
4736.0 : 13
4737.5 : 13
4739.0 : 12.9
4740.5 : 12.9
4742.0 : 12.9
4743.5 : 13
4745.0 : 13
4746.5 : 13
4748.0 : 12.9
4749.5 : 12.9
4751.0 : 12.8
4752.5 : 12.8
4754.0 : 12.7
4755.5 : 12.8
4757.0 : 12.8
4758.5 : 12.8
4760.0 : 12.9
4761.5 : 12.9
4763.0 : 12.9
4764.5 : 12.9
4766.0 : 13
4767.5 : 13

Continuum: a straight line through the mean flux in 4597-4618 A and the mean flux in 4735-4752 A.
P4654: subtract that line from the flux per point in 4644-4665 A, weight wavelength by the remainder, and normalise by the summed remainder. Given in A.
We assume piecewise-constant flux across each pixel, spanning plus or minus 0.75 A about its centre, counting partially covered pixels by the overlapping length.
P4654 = 4655.2 A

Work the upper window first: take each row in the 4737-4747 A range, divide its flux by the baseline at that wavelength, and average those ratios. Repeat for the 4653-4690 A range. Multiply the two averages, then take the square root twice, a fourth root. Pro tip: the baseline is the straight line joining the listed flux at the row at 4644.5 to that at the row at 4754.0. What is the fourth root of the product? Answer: 0.997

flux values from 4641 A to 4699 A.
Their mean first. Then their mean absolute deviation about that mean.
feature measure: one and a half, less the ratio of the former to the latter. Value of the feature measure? -58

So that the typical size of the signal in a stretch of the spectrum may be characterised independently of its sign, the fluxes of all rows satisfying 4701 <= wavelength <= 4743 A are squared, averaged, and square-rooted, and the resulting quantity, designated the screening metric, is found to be 13.1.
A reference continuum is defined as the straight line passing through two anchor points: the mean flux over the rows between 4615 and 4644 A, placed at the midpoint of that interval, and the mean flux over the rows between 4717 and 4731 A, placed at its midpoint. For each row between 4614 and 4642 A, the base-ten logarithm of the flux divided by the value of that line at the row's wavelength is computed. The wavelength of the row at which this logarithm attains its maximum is 4637.0 A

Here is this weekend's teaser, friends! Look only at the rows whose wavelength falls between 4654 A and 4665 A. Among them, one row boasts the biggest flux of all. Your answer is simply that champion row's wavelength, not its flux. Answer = 4655.0 A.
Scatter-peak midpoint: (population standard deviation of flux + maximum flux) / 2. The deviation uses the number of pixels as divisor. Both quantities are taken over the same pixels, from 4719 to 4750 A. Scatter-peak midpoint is 6.6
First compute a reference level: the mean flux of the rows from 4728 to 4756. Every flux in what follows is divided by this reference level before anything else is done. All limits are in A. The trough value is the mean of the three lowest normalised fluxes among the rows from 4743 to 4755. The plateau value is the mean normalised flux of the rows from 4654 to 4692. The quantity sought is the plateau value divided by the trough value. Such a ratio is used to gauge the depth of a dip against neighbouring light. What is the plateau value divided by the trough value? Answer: 1.09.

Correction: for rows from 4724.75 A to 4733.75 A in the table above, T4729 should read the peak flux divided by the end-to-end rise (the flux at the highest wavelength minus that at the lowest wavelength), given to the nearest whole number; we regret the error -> -66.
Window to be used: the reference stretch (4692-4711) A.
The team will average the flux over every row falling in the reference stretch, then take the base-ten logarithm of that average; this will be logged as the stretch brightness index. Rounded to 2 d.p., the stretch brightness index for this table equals 1.12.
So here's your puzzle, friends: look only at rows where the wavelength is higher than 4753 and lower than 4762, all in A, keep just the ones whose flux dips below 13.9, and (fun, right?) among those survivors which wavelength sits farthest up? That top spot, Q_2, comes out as 4761.5 A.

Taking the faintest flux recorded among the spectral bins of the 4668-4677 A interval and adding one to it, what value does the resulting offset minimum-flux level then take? 14.9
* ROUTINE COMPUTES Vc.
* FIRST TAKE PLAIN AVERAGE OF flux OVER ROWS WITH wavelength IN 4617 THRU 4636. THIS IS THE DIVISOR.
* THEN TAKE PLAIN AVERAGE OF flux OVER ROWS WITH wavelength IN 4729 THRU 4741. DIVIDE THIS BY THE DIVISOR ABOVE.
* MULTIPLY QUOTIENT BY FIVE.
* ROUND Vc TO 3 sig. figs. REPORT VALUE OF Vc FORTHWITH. 4.21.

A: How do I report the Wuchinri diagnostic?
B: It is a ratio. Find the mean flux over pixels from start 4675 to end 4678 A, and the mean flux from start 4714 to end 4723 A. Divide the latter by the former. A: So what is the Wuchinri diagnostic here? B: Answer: 0.93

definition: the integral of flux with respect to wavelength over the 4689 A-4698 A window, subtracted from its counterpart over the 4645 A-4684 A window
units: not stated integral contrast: 424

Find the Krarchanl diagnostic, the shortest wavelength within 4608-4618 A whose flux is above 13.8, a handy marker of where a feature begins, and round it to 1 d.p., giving 4608.5 A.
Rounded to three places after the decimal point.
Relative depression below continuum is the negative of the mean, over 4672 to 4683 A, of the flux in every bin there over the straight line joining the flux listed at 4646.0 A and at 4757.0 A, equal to -0.994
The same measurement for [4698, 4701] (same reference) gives -0.961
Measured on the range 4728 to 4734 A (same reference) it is -0.988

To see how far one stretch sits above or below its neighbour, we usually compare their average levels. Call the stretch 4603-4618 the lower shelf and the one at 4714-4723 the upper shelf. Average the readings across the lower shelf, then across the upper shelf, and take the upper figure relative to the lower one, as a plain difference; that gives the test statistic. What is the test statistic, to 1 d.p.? -2.9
